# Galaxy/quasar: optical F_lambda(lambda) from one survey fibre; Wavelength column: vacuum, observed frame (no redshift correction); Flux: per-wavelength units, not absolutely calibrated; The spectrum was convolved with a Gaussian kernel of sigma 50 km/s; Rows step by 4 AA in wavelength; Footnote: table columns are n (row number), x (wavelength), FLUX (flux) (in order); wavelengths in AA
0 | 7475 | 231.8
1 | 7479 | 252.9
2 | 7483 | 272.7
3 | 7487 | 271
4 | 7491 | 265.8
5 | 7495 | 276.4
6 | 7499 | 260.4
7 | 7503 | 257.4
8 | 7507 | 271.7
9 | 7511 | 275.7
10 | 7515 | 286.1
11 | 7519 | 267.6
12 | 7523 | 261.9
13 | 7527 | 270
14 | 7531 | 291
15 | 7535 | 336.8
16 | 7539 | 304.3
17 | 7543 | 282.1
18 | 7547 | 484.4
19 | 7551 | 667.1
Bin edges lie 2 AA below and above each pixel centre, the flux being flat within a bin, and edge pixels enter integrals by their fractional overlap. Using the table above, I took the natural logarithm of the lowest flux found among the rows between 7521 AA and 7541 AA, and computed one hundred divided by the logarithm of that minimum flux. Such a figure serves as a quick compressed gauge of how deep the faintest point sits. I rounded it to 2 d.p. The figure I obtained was 17.96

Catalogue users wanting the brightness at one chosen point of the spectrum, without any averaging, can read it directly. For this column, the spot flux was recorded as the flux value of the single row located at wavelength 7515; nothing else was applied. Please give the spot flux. 286.1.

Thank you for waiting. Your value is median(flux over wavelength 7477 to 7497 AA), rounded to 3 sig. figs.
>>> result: 271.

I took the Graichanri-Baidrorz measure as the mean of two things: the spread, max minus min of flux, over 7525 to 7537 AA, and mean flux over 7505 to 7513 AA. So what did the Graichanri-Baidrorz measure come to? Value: 170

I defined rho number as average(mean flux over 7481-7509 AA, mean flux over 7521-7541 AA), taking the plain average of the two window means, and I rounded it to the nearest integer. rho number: 280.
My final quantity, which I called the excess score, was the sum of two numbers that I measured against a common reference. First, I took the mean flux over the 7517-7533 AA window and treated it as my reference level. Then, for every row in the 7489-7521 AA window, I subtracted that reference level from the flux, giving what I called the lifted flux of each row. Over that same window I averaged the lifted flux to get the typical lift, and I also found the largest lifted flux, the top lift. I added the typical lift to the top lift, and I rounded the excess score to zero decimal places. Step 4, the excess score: 11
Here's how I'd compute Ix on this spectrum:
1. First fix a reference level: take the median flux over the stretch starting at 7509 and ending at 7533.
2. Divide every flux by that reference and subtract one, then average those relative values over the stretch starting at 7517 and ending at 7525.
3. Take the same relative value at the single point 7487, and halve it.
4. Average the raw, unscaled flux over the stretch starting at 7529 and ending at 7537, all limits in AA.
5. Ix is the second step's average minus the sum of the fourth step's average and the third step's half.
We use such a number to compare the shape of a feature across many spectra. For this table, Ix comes -314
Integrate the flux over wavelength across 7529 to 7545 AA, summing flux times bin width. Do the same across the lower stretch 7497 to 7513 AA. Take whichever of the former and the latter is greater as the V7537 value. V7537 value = 4857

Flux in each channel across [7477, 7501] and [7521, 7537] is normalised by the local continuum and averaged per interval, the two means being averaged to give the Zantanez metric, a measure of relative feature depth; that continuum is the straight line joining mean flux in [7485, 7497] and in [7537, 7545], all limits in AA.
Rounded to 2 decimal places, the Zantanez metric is 1.00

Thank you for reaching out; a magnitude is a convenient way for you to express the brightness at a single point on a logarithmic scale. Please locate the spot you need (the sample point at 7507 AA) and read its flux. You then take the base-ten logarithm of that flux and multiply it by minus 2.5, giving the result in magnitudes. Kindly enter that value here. -6.09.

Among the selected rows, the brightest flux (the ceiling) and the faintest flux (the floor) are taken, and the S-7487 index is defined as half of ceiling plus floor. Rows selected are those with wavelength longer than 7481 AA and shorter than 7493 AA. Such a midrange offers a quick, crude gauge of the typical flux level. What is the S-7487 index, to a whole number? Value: 269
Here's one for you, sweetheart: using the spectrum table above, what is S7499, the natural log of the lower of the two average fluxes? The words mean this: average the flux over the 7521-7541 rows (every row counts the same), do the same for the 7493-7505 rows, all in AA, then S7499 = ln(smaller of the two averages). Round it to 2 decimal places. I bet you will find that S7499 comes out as 5.58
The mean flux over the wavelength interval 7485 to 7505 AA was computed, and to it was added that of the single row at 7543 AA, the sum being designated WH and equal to 548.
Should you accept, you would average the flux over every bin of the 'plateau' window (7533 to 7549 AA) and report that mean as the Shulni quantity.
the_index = 352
